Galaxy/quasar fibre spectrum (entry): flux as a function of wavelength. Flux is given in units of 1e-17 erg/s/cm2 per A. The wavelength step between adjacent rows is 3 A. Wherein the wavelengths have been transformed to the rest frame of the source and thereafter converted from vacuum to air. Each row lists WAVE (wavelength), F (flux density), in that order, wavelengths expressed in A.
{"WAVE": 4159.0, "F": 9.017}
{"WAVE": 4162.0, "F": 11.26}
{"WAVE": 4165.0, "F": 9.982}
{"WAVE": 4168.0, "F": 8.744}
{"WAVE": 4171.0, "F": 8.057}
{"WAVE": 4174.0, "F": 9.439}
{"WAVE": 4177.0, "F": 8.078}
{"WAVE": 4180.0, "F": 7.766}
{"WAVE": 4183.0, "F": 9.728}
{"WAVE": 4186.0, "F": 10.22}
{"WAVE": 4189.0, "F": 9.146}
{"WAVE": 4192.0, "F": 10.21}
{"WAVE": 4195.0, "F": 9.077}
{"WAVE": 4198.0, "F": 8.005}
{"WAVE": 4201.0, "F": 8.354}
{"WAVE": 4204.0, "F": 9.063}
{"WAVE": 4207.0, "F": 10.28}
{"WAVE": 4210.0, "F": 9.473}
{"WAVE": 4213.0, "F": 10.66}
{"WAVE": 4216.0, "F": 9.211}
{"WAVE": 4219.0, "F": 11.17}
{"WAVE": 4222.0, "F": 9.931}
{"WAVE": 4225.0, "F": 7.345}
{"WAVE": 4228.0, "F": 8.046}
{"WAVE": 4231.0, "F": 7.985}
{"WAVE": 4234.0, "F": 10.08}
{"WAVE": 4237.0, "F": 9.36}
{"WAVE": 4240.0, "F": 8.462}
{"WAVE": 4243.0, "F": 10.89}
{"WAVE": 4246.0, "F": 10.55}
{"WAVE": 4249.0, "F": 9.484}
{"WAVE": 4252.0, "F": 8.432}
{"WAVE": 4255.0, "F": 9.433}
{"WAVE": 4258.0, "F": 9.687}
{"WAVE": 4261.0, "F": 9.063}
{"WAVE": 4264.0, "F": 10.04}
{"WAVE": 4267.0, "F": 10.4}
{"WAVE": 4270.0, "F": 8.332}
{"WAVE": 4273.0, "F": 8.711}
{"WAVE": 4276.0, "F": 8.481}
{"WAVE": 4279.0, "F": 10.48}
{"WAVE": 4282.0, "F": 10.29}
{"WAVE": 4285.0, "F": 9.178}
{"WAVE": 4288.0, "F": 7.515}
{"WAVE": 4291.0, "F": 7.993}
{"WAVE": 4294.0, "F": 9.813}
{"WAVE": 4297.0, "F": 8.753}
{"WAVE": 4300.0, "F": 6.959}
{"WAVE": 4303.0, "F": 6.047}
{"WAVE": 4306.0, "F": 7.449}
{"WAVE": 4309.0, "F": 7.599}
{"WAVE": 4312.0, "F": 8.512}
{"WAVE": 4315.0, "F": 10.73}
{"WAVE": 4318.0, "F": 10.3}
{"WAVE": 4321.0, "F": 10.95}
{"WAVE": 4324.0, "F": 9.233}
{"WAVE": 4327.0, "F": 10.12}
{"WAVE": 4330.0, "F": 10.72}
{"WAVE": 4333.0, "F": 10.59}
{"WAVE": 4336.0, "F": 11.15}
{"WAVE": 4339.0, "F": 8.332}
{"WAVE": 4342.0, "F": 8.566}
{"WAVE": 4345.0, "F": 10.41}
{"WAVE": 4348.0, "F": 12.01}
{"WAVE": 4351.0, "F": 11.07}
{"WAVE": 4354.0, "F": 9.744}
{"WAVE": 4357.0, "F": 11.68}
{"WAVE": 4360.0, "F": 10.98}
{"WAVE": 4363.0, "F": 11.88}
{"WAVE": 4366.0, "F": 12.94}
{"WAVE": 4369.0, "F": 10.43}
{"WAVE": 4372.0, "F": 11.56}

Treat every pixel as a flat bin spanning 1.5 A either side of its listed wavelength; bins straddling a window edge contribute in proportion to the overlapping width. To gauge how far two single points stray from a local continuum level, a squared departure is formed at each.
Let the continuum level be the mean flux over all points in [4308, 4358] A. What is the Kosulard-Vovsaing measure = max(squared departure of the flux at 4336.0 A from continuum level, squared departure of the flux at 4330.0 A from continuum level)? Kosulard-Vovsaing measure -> 1.1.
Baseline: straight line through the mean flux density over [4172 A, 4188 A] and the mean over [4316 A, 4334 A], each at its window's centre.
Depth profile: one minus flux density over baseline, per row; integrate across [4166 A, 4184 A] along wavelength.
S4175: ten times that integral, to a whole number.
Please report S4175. 7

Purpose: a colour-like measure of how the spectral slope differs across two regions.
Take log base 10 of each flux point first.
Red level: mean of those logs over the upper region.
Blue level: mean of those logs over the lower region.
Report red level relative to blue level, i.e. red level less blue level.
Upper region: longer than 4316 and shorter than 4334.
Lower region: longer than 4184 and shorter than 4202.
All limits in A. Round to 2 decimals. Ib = 0.05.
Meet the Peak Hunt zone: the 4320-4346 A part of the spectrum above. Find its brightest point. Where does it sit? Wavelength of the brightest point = 4336.0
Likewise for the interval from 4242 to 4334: 4321.0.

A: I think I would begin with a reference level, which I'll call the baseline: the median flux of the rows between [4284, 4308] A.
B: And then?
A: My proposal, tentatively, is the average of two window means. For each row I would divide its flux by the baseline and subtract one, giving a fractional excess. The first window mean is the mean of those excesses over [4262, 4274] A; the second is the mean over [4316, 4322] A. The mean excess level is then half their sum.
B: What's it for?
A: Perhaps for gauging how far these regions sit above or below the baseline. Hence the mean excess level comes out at 0.29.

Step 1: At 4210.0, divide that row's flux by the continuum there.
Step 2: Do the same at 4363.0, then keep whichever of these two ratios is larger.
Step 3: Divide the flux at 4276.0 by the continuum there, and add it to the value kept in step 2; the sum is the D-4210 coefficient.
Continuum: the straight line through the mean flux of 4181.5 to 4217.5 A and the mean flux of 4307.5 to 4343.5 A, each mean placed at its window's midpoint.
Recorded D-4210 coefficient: 2.09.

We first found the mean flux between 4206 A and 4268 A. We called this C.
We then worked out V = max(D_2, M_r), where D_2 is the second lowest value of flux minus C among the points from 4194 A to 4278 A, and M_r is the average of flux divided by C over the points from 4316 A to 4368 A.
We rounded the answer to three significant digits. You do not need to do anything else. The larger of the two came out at 1.12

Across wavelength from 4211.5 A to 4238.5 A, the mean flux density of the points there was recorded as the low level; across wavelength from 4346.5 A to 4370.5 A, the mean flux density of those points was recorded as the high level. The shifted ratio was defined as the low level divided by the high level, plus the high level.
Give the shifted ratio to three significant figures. 12.2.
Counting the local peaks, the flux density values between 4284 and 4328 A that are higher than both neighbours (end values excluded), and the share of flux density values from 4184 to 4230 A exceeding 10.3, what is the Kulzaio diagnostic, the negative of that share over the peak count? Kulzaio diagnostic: -0.044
